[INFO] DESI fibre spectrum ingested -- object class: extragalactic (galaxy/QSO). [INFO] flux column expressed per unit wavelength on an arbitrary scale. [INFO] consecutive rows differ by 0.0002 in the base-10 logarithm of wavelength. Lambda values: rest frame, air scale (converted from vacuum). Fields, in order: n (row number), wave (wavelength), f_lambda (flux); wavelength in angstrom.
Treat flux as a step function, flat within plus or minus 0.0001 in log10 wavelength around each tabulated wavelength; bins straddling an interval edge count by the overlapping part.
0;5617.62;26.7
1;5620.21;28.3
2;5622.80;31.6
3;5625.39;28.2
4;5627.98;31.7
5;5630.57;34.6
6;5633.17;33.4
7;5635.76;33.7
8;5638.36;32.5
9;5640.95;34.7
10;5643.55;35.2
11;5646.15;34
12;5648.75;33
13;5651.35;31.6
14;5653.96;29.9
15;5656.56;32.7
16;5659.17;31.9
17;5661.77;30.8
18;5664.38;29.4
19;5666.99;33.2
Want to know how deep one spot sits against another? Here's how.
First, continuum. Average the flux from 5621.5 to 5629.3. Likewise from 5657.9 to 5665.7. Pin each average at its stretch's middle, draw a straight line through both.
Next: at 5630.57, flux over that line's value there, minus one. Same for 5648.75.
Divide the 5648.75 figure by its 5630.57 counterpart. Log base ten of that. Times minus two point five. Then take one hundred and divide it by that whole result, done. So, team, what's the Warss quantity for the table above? 169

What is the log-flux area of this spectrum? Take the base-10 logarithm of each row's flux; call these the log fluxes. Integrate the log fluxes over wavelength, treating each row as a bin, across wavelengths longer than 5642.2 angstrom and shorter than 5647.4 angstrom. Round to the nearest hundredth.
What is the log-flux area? 8.00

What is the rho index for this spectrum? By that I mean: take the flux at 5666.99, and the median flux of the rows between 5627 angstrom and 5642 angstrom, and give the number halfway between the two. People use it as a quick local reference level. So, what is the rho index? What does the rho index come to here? 33.4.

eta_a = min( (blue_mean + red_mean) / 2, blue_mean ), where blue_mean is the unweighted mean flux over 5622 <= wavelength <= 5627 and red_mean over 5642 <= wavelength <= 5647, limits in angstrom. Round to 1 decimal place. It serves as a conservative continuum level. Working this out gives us 29.9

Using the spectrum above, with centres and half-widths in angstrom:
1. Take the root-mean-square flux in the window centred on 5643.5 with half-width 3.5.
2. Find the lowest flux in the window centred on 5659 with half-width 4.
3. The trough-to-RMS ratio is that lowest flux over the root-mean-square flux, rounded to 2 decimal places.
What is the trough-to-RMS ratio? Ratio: 0.89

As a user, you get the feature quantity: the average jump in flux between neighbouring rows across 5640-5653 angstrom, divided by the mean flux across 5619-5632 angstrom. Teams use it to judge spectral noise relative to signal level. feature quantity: 0.0332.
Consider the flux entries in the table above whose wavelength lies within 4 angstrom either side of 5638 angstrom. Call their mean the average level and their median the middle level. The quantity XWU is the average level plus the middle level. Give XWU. 67.3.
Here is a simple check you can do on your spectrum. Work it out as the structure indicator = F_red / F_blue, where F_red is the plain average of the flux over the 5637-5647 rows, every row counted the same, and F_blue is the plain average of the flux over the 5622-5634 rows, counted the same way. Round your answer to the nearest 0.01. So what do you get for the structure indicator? 1.07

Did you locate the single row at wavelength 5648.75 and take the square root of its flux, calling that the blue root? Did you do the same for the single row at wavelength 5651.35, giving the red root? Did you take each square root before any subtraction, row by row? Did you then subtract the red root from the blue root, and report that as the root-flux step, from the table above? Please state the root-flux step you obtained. 0.1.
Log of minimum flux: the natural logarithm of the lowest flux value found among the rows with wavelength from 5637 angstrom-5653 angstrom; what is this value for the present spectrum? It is 3.45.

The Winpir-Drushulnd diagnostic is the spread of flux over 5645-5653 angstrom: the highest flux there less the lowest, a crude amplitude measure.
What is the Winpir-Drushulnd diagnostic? 2.40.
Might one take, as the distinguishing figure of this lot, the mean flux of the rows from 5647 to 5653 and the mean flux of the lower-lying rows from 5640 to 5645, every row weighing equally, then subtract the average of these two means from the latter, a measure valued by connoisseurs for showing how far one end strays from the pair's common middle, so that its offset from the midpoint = 1.3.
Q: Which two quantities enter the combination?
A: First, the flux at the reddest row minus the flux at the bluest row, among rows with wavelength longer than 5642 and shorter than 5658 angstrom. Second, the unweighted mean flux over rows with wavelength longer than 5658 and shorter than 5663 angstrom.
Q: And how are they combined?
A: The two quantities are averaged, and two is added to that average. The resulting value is 16.4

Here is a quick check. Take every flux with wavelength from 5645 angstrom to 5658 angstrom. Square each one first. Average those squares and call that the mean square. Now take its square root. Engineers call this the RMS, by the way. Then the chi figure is 32.3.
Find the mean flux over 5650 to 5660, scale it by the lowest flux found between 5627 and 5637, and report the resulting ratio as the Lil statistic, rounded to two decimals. 0.99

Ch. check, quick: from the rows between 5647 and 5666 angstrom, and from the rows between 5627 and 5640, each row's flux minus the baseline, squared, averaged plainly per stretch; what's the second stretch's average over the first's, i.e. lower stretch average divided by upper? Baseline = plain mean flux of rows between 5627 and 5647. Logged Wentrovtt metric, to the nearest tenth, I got 0.2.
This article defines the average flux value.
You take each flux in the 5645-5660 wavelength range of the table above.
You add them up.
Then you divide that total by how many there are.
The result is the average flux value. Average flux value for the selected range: 32.2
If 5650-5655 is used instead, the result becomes 30.8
